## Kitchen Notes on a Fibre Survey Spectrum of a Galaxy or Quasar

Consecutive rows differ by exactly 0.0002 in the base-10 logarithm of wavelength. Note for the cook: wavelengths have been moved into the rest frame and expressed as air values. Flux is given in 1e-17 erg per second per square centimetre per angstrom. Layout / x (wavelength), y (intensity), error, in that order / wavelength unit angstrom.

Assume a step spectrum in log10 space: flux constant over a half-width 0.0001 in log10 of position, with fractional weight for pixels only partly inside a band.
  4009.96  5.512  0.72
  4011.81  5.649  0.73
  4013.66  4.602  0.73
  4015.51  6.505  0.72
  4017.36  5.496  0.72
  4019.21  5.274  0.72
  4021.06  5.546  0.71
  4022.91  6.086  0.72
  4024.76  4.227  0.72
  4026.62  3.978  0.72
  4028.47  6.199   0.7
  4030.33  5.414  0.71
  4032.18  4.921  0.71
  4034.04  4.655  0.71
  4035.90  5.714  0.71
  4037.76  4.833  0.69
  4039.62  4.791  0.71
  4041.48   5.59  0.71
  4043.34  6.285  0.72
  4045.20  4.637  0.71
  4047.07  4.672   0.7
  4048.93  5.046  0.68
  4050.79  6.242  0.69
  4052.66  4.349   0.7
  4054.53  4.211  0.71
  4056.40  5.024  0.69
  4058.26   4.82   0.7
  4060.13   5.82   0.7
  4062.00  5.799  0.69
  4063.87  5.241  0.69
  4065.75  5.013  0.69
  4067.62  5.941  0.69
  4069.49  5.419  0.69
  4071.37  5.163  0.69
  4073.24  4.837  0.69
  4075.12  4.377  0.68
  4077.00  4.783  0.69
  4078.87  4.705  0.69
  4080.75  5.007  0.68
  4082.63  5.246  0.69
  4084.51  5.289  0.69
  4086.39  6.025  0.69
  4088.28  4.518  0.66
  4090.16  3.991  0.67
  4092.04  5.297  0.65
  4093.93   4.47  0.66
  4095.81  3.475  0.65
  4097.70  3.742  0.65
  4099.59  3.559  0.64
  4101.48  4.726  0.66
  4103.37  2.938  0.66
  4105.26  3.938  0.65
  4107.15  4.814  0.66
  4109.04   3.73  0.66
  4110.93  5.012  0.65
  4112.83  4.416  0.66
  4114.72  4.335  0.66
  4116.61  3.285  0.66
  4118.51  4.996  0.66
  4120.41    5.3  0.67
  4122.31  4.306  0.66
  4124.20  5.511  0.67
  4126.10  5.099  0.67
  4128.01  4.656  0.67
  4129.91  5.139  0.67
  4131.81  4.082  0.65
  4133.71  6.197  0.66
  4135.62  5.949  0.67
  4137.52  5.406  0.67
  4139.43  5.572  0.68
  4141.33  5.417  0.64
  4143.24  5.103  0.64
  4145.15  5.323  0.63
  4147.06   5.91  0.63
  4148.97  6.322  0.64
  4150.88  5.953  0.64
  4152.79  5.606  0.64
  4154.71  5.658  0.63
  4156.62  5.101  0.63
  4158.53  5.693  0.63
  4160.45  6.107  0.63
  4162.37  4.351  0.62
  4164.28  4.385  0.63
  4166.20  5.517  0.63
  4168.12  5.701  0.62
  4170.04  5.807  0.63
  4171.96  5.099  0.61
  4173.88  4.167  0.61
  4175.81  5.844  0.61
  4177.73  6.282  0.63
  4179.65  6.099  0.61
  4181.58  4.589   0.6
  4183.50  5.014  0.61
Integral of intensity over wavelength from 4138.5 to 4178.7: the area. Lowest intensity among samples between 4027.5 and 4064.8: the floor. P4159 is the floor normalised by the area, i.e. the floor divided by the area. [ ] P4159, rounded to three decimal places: 0.019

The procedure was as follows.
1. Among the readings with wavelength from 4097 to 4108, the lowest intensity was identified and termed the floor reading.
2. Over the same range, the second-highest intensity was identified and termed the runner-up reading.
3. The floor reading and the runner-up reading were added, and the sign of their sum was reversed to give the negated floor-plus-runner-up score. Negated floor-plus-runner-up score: -7.66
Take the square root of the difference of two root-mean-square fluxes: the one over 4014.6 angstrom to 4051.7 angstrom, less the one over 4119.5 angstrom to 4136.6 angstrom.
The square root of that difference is 0.4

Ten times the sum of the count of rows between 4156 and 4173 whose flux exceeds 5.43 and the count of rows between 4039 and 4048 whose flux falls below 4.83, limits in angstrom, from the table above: 80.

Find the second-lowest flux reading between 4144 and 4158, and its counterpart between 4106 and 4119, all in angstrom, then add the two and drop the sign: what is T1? 9.1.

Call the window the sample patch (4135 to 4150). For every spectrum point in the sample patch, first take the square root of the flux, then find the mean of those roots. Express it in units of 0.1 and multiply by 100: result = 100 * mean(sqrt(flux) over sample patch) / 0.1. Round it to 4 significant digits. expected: 2370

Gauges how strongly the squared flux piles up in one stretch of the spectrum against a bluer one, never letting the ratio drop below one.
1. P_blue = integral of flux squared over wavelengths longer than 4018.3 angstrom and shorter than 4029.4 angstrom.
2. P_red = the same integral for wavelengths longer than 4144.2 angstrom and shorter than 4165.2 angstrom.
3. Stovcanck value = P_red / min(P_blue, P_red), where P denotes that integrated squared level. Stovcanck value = 2.1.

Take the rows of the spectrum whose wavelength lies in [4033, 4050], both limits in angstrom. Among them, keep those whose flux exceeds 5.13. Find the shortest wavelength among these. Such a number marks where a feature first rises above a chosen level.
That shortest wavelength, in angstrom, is 4035.90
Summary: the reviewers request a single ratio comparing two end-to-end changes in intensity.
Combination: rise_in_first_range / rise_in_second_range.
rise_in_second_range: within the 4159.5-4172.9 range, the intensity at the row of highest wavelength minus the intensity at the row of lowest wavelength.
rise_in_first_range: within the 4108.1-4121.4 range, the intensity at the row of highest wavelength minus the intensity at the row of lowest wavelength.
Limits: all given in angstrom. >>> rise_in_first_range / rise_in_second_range -1.6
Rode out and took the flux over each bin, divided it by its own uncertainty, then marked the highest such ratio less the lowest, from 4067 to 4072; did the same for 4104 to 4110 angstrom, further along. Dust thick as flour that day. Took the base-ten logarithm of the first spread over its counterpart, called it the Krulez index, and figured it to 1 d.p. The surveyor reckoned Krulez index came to -0.2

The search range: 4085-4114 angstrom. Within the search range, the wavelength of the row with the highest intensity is 4086.39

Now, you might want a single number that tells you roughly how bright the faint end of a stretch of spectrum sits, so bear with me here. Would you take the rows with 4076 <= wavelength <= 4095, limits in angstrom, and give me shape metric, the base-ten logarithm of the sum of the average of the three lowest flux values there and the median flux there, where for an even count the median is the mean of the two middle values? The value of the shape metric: 0.965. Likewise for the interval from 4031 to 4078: 0.970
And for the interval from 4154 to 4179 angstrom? 0.998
